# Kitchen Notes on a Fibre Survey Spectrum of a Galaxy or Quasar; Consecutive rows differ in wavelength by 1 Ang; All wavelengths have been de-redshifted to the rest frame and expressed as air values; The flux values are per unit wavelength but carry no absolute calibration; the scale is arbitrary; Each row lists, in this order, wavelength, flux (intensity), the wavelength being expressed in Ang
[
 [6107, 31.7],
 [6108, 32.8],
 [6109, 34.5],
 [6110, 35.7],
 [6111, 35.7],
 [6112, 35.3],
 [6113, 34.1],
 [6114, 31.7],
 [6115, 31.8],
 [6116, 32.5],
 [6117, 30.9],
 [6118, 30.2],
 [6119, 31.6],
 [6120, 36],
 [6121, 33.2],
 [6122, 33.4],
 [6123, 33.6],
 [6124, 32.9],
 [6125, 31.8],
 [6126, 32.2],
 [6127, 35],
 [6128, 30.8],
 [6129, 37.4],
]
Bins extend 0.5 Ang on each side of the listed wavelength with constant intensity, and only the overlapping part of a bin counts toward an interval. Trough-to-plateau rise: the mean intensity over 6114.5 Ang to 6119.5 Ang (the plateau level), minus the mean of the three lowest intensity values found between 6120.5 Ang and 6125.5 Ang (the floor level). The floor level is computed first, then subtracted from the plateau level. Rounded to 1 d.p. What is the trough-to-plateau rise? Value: -1.2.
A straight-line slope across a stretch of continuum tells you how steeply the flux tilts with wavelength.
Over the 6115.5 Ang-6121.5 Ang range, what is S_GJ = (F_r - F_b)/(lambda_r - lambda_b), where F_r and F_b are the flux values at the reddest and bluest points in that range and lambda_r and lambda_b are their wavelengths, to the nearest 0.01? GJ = 0.14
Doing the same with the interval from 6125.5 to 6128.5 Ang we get -0.70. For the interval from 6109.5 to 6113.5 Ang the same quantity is -0.53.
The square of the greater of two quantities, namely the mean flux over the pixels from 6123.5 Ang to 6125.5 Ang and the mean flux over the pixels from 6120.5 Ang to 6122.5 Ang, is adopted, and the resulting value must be 1109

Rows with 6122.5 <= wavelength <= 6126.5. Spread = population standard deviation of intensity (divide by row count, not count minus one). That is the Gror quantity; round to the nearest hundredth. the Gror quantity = 0.69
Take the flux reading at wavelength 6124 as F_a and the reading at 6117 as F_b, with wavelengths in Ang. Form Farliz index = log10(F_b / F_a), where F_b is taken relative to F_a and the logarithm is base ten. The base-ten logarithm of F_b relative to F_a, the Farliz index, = -0.027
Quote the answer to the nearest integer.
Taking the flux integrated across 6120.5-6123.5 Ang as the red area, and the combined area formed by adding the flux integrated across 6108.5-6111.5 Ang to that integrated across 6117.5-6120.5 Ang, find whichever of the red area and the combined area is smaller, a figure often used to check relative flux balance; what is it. 100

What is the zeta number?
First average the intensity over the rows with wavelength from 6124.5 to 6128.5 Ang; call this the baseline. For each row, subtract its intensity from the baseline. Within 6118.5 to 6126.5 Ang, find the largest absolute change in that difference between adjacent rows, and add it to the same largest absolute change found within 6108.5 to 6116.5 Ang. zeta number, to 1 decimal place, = 6.8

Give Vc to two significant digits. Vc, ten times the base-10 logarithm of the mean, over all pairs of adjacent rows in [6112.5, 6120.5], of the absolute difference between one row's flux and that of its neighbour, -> 2.1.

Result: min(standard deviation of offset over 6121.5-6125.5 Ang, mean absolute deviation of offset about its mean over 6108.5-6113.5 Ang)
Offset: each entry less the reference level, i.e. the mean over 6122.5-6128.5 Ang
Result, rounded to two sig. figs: 0.61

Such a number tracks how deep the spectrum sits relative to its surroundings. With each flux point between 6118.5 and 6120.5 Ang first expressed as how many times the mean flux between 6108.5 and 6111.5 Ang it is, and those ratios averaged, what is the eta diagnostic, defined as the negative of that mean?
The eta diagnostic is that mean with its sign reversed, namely -0.96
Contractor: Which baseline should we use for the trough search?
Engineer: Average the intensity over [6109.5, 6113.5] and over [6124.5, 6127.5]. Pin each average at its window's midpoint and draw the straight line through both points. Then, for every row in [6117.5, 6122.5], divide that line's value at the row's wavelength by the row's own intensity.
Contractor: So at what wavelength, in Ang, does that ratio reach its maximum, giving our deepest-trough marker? 6118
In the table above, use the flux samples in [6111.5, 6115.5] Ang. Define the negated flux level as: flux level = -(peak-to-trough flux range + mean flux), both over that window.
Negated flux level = -36.8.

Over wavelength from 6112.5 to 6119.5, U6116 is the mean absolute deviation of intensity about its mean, 0.84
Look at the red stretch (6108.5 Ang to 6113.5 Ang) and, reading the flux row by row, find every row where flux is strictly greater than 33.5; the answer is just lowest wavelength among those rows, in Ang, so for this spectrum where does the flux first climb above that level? 6109 Ang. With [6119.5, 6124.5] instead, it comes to 6120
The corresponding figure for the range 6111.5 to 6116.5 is 6112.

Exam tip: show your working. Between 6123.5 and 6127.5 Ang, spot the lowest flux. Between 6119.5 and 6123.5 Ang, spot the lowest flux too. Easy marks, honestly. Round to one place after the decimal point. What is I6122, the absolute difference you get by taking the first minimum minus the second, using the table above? 1.4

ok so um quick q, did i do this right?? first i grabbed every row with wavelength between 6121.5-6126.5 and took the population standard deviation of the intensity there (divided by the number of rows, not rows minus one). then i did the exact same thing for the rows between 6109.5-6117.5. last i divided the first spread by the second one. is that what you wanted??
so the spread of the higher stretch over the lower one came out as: 0.4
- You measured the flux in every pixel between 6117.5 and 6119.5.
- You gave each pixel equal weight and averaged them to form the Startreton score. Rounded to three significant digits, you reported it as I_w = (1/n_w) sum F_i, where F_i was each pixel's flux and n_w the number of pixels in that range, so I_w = 30.9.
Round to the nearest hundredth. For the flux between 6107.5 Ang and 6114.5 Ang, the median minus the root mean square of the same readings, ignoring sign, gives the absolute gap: 0.21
